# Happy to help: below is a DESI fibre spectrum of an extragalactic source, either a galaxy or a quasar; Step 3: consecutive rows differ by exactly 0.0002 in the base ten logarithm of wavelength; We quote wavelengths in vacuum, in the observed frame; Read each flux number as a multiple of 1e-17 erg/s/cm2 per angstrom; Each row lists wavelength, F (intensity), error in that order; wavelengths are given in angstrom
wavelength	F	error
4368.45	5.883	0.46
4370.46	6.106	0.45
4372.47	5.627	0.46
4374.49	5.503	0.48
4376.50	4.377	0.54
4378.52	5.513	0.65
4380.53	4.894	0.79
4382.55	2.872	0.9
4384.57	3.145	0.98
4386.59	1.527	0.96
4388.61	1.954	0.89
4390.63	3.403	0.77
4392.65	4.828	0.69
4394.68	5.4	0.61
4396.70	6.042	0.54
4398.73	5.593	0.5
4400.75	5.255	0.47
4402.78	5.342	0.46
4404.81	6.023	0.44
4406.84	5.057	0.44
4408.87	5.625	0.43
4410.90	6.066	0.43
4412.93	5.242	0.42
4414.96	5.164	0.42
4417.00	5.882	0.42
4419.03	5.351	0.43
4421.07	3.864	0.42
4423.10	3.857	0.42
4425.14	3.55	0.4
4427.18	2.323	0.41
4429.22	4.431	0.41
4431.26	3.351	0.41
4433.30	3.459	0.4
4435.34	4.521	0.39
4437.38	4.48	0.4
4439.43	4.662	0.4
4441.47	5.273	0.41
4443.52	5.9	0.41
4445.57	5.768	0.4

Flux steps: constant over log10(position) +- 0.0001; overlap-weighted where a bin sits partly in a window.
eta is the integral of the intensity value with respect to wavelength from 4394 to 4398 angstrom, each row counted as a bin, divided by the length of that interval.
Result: 5.7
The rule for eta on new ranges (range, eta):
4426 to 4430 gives 3.3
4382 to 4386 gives 2.9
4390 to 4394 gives 4.3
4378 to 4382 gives 4.9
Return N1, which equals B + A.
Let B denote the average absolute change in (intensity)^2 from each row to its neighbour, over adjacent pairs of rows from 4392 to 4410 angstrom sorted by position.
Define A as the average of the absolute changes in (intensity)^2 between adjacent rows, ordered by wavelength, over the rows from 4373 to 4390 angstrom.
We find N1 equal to 13.8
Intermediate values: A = 7.9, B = 5.9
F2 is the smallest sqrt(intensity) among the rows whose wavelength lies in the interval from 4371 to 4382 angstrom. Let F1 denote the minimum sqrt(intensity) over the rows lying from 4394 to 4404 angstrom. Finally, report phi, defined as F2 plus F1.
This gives 4.38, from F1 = 2.29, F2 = 2.1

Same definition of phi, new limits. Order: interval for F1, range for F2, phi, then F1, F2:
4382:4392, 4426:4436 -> 2.76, 1.24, 1.5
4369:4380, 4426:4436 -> 3.62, 2.09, 1.5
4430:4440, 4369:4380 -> 3.92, 1.83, 2.1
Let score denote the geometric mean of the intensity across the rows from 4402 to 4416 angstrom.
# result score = 5.5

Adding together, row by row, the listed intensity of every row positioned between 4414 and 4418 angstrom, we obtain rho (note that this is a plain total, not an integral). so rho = 11.0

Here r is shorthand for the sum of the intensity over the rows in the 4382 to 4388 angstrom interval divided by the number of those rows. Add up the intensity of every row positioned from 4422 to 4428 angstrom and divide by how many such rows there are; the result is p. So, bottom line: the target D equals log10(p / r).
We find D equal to 0.11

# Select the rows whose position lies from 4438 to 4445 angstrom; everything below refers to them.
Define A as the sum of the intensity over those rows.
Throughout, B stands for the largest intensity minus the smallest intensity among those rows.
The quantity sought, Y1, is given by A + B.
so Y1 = 17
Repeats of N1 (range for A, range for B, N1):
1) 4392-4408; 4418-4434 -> 12.6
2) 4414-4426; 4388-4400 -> 13.6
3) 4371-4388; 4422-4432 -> 15.9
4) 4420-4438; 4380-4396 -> 12.6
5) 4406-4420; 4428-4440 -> 9.8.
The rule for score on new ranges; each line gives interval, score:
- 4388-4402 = 4.4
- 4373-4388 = 3.7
